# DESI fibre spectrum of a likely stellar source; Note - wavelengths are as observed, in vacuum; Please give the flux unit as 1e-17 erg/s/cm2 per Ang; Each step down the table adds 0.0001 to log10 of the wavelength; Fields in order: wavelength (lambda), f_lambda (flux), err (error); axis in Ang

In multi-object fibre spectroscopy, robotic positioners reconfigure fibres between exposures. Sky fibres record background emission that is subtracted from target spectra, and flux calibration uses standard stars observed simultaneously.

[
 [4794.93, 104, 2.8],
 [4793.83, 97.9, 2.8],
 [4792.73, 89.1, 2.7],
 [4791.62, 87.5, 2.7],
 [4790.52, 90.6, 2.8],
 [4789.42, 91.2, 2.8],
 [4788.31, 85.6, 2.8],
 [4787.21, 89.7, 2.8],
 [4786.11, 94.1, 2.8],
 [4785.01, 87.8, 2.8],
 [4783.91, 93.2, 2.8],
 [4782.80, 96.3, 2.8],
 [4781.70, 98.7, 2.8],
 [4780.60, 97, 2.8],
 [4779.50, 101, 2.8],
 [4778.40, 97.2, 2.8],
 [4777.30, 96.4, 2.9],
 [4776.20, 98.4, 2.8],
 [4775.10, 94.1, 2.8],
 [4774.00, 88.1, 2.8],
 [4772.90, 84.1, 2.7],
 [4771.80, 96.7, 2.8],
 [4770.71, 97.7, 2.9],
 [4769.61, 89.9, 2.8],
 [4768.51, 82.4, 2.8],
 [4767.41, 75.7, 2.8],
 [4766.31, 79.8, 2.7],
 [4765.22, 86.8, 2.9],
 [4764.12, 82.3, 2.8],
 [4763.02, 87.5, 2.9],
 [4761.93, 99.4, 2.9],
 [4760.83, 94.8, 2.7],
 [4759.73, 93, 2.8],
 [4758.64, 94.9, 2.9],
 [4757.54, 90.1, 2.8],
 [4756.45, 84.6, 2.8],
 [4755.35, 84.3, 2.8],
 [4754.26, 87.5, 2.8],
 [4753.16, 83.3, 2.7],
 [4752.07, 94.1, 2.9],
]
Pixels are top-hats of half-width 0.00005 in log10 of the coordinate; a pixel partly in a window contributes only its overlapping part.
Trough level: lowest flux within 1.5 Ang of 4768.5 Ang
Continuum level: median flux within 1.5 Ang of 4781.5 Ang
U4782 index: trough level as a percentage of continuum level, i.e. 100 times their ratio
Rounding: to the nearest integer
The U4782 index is 78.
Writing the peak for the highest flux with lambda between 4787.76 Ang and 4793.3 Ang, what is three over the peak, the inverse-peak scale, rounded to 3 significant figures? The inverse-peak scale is 0.0329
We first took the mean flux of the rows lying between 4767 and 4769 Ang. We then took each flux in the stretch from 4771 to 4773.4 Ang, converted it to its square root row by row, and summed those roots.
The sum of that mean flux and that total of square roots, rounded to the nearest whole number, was 98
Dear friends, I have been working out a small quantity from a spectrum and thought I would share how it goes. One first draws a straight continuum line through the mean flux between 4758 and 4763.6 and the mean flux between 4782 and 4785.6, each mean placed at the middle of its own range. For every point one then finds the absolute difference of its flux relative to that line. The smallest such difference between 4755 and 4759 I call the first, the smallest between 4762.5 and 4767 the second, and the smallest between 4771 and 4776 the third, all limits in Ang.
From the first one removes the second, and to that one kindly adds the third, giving -4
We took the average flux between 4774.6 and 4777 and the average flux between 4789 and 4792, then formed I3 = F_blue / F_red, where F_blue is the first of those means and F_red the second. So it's 1.07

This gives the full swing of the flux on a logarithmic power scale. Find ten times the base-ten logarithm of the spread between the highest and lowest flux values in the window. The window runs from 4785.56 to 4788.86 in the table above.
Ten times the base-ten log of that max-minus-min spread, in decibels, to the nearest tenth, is 9.3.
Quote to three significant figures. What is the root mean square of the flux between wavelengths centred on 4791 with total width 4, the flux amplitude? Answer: 89.6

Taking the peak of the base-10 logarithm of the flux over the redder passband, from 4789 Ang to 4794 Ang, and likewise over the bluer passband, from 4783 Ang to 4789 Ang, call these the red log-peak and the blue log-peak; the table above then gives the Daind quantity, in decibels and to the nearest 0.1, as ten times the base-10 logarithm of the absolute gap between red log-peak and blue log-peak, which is -17.6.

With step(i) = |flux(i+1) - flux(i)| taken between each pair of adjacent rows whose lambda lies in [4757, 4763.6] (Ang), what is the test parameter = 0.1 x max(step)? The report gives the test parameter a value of 1.2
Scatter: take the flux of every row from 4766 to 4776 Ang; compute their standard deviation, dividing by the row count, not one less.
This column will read 7.3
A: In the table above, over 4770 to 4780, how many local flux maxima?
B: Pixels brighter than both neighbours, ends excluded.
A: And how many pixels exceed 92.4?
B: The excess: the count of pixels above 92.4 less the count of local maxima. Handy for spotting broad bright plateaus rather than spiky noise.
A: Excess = 6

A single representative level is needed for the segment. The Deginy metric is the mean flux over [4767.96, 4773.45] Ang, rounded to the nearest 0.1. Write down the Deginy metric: 90.2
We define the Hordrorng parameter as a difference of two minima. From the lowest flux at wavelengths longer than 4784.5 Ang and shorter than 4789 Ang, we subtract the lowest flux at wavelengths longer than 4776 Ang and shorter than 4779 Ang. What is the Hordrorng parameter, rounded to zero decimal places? -11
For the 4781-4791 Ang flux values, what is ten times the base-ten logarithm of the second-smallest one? 19.4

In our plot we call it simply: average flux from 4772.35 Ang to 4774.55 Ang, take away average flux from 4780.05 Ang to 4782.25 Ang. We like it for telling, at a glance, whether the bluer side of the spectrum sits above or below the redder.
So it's -12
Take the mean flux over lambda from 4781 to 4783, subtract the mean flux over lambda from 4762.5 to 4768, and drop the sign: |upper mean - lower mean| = 15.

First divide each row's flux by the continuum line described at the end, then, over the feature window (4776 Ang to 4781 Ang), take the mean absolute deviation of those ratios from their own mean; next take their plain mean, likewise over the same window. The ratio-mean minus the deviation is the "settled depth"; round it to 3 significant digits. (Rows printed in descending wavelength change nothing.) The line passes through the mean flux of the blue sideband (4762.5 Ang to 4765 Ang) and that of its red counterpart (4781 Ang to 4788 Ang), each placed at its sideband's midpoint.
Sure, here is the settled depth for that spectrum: 1.06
